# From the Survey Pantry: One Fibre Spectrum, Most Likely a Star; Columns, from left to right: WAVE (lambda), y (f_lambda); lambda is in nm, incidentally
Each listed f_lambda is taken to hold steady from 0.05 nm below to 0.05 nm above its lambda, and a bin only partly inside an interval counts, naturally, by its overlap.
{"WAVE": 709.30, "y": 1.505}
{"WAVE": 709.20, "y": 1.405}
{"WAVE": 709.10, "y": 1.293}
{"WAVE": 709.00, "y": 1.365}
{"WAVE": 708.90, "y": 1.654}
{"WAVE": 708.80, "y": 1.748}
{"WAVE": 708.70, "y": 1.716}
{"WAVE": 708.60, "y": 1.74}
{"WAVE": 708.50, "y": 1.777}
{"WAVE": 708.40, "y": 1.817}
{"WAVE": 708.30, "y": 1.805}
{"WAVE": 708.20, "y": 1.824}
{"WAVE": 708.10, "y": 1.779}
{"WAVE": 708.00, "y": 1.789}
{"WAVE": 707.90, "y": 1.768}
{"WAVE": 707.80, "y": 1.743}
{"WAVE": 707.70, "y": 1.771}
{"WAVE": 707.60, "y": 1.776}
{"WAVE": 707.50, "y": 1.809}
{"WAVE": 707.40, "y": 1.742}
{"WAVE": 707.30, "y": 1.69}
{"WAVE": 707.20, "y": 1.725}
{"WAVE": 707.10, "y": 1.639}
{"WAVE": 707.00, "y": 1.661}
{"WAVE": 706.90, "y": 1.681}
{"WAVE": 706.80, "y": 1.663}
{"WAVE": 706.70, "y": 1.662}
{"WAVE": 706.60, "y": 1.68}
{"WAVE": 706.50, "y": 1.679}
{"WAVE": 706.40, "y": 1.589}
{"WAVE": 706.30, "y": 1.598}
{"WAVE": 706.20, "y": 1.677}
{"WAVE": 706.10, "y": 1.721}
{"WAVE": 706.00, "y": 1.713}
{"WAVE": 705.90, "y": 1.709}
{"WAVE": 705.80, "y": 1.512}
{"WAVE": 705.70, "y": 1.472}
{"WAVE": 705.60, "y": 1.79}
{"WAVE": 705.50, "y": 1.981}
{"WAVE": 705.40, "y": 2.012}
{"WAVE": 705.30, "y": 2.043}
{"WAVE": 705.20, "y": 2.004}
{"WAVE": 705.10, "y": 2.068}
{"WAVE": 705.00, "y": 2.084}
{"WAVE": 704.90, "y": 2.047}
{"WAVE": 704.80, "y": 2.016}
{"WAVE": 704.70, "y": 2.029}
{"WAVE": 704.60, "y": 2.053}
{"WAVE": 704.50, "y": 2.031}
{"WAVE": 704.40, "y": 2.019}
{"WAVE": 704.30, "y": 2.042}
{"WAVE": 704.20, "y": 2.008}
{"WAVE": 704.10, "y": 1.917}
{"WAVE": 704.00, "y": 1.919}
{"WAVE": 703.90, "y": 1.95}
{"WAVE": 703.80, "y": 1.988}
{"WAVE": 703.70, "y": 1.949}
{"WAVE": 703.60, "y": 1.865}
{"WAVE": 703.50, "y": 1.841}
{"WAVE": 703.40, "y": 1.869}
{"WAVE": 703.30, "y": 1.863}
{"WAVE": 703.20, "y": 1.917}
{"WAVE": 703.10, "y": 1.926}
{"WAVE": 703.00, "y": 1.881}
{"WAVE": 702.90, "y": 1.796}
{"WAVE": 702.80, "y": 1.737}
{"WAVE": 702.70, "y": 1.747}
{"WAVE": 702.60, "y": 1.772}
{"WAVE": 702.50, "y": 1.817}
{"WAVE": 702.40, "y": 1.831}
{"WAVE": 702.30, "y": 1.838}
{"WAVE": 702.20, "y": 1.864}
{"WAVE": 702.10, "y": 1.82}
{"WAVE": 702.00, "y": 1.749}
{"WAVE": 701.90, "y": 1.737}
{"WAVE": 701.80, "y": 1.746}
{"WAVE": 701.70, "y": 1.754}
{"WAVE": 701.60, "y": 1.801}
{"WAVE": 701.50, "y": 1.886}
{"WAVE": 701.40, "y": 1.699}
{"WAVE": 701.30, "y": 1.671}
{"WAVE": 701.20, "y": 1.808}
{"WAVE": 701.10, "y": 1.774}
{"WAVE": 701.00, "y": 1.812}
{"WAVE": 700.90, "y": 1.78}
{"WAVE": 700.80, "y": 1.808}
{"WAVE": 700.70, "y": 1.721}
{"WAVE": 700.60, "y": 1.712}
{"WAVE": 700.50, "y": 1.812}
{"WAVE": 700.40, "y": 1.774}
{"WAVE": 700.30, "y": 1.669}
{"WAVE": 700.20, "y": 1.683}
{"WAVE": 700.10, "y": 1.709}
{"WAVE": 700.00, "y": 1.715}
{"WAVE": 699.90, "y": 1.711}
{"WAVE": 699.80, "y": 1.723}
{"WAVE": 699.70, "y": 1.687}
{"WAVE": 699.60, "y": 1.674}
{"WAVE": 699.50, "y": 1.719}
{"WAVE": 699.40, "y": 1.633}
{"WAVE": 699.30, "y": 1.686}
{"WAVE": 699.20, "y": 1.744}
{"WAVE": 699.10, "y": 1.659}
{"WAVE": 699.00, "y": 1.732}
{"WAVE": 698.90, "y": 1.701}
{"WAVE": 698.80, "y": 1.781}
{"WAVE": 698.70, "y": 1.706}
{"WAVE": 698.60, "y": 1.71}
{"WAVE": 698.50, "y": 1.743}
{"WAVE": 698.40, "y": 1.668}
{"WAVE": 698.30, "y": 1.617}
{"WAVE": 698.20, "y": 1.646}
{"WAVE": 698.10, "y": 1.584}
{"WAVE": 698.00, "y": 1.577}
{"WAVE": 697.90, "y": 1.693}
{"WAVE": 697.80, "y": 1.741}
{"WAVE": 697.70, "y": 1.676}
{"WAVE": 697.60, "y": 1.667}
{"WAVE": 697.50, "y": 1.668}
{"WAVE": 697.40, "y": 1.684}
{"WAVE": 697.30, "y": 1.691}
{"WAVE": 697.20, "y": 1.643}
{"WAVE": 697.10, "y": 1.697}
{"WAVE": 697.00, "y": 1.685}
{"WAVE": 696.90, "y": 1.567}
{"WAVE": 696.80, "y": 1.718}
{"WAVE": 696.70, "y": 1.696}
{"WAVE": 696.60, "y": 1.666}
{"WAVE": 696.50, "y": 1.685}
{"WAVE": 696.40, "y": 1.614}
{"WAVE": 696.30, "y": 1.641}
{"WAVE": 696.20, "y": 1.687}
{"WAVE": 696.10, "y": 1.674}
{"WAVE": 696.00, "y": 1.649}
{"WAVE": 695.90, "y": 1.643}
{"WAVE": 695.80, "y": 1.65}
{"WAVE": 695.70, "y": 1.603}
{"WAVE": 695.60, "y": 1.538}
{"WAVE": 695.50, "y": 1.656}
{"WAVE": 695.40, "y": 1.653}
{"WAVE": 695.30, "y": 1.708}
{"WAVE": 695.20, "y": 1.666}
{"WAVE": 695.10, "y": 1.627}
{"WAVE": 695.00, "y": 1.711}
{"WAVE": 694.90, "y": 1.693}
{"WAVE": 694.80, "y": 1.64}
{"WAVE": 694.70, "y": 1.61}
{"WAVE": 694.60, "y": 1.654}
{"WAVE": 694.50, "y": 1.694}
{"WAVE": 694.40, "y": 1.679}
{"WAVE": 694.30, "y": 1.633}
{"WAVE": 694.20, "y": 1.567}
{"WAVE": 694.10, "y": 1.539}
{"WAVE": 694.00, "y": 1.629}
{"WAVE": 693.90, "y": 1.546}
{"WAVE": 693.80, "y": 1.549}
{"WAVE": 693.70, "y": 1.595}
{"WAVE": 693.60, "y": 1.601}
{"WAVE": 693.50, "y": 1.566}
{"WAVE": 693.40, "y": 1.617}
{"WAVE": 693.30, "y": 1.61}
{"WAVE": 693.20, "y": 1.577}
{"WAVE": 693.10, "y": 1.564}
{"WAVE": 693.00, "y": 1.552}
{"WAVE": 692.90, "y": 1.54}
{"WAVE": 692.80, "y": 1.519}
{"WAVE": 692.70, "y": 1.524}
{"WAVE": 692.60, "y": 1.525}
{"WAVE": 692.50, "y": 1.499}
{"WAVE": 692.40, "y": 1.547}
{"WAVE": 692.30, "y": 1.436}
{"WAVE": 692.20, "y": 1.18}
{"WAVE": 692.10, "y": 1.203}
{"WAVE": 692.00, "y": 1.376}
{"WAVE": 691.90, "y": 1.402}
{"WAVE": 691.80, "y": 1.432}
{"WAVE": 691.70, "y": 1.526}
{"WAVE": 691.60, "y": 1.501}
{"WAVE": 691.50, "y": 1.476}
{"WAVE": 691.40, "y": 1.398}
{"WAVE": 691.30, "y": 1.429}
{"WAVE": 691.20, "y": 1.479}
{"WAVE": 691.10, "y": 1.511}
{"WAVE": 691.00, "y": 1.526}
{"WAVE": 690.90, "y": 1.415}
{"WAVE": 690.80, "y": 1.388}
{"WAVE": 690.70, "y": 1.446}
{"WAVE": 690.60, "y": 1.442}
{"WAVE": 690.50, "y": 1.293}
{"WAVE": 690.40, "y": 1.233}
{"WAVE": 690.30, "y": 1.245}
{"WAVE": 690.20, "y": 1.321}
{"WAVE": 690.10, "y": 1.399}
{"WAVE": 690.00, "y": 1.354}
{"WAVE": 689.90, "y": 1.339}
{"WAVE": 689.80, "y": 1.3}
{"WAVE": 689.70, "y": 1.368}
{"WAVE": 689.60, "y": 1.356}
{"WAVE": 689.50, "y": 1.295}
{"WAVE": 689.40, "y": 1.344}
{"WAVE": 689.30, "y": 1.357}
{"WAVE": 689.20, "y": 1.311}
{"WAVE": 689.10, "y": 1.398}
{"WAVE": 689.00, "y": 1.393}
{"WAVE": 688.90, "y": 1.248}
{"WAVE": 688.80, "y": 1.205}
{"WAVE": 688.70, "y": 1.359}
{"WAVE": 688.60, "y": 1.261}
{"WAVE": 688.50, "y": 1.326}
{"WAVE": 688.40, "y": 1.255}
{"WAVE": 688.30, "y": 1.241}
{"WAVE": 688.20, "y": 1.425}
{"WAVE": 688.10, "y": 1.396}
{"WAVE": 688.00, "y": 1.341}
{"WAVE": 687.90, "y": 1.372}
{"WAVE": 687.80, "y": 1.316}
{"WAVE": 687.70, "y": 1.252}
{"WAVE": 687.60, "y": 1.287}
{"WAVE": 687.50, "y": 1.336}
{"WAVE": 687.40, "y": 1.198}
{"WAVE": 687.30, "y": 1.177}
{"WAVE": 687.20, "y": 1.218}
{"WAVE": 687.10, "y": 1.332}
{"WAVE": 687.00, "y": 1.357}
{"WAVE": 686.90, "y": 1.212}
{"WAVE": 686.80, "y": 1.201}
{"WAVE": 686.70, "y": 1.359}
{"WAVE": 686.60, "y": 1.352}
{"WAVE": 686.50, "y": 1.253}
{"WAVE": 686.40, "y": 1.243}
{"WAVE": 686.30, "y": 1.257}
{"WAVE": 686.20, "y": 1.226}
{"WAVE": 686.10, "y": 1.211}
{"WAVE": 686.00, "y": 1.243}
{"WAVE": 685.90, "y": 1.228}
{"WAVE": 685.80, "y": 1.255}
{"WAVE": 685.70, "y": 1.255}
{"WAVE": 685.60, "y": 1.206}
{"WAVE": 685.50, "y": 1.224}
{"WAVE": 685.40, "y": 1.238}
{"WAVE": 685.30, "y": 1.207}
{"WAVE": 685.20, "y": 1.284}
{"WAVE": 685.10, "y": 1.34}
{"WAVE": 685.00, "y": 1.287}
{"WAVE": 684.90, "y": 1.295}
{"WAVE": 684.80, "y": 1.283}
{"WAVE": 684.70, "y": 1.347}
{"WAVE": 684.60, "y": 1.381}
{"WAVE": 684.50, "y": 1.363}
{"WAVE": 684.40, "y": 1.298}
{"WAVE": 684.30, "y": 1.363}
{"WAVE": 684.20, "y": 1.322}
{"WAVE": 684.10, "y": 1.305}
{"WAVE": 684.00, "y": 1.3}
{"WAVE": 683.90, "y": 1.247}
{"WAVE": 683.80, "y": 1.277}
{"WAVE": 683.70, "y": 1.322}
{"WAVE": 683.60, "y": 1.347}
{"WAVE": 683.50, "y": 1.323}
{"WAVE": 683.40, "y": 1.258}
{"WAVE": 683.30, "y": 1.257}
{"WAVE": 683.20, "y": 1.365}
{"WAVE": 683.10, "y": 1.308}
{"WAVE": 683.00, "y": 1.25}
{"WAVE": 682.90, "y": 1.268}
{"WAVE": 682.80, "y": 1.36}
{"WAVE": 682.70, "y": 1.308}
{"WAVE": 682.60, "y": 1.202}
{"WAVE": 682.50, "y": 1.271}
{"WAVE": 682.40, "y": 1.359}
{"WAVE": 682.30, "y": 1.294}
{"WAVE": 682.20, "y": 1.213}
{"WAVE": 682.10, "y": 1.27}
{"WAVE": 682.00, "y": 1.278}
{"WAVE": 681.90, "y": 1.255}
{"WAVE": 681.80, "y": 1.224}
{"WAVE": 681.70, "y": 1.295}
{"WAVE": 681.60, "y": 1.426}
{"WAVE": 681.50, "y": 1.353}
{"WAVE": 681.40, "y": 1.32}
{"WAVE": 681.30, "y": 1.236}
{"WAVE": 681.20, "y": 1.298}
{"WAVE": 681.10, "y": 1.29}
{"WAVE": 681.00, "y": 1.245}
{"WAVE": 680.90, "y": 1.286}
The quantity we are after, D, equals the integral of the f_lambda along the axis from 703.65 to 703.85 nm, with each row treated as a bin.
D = 0.394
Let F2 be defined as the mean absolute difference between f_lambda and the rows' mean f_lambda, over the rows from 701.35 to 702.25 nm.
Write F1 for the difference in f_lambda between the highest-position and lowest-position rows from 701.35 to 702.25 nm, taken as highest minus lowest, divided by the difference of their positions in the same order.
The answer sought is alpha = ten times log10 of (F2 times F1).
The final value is -20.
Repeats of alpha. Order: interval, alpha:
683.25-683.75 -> -22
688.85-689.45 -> -21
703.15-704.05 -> -40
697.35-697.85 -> -25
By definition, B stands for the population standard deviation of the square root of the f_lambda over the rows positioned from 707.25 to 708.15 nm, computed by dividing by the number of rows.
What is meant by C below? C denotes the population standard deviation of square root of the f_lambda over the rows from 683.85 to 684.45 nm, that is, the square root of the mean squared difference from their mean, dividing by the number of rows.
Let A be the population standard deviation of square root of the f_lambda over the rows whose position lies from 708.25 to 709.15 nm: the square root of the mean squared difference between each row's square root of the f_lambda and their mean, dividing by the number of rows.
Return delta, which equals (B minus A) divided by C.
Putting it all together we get -4.1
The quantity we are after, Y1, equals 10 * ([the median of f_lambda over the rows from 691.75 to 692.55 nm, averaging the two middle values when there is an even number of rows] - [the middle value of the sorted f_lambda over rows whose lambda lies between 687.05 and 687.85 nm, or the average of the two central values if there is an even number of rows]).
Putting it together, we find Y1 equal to 1.5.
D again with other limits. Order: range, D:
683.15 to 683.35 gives 0.262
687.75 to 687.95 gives 0.269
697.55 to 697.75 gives 0.334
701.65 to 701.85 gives 0.350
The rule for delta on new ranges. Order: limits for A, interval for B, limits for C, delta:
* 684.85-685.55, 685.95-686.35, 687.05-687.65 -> -0.4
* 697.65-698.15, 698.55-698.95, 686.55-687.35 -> -0.4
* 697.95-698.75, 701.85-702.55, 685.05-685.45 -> -0.3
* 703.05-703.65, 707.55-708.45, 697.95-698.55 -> -0.1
